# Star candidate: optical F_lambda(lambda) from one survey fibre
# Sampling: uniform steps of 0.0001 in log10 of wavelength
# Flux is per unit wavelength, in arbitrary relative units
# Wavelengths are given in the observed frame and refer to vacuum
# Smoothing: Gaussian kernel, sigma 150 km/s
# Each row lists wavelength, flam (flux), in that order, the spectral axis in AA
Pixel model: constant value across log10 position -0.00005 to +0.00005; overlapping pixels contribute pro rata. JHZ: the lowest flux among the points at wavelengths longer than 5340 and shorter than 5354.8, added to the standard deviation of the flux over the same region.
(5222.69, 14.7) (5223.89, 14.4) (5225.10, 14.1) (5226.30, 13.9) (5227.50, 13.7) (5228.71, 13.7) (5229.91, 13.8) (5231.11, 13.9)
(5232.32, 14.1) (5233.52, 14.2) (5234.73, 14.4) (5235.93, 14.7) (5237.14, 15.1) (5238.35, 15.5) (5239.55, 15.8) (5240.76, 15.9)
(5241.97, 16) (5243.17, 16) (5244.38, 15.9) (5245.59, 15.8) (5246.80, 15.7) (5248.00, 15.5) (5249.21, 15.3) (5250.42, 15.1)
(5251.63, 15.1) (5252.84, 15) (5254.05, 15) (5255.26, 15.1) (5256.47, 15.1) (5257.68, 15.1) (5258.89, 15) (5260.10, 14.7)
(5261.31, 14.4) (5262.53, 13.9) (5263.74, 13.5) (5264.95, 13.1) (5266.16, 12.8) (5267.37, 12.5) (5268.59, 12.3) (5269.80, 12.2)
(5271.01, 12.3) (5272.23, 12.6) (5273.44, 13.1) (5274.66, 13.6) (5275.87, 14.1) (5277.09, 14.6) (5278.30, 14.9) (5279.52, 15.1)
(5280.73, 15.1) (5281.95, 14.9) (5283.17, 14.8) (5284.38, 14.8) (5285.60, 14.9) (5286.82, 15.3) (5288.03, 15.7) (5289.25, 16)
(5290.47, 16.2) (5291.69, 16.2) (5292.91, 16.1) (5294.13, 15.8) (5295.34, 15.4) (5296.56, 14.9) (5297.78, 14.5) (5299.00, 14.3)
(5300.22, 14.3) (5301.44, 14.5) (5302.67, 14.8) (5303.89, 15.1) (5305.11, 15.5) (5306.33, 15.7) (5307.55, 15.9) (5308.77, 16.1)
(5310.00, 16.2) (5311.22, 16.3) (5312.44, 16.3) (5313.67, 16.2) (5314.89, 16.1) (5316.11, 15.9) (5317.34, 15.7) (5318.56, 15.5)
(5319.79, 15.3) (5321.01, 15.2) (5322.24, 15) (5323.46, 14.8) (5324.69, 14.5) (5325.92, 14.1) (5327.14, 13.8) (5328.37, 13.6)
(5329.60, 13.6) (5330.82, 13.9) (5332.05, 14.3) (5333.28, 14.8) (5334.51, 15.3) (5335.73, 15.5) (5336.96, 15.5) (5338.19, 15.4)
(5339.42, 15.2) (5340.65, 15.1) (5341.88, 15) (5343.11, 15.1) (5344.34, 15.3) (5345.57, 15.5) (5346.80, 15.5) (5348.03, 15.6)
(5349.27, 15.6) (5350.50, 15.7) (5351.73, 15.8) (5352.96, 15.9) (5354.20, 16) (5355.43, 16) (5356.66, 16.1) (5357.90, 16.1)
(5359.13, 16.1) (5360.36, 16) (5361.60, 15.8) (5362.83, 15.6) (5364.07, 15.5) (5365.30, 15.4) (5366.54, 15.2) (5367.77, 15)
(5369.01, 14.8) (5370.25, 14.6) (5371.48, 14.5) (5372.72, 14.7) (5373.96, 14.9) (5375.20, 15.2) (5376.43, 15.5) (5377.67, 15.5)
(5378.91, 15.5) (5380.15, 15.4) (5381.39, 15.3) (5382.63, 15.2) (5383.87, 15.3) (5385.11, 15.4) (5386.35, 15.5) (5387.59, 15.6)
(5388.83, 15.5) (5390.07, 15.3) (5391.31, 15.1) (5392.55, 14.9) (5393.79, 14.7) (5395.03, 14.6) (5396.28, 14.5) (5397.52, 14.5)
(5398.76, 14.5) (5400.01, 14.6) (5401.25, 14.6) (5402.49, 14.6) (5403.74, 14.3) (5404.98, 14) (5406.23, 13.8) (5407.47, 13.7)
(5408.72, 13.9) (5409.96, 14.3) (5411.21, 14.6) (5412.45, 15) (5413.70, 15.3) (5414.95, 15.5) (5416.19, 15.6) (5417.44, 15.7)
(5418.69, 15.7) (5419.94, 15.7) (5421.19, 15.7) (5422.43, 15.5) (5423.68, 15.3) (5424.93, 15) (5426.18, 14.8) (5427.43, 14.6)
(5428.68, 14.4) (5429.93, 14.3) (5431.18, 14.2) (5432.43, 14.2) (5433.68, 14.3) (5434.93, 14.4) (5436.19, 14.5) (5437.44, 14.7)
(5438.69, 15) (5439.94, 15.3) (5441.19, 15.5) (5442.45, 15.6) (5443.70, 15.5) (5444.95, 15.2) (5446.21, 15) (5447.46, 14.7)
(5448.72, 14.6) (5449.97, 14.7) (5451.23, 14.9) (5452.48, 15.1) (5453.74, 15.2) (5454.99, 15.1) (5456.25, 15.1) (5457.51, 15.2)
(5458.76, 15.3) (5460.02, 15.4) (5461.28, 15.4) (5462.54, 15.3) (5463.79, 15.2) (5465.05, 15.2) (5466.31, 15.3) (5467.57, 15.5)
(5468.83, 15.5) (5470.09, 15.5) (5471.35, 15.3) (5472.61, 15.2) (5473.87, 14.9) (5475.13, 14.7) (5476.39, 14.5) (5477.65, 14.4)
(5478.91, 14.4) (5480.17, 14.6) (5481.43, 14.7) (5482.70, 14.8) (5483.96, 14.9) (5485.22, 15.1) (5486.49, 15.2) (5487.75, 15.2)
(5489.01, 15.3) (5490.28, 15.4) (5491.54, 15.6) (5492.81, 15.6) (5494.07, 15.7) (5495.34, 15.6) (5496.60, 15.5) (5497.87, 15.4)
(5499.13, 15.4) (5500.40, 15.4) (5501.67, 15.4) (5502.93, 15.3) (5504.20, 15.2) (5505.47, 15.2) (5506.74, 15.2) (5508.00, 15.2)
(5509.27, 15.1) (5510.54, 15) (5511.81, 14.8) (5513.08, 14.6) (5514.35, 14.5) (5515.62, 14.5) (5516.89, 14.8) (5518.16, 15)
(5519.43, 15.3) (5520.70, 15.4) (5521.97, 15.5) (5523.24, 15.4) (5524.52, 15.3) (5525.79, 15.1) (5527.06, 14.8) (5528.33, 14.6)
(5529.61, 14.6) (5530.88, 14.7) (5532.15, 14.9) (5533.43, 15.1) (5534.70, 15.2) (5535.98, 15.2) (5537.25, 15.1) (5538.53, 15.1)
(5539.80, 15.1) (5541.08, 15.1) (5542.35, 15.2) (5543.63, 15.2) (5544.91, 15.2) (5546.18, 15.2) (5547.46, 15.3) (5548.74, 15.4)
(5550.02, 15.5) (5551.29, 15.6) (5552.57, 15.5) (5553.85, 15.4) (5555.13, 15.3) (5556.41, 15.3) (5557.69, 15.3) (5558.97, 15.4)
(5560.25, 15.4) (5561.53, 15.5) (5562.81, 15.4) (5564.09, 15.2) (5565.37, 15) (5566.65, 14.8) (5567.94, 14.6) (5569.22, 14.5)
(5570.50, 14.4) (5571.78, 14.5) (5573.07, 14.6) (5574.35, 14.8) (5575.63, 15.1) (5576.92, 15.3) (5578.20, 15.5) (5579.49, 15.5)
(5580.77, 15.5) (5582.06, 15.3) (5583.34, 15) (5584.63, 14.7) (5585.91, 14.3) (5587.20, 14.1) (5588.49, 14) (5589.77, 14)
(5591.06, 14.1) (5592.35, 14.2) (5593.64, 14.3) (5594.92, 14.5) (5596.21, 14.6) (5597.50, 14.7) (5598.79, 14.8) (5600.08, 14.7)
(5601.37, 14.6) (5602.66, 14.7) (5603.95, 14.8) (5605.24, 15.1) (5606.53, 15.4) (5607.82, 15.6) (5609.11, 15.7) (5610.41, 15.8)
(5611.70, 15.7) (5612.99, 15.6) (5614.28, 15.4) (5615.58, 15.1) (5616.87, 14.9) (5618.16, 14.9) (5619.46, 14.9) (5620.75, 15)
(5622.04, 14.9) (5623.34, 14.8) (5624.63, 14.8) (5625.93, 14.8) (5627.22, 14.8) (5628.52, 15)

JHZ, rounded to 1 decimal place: 15.3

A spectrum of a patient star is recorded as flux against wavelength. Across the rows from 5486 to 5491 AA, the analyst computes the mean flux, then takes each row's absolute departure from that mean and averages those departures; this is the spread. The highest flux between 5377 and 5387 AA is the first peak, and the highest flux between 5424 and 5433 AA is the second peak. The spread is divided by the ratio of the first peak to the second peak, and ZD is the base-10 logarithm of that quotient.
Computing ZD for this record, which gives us -1.14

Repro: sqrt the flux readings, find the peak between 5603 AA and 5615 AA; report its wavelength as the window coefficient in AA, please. 5610.41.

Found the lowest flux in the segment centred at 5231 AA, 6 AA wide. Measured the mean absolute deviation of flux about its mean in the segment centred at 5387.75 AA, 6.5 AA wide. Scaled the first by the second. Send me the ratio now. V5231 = 156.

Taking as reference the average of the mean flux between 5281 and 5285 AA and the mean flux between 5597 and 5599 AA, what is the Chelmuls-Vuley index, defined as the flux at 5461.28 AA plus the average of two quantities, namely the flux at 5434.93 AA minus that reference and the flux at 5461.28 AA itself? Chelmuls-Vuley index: 22.9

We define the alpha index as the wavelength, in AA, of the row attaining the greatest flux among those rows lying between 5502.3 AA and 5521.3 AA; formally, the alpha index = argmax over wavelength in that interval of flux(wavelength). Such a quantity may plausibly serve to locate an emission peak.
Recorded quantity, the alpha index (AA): 5520.70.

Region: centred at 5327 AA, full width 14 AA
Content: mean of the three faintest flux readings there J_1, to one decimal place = 13.7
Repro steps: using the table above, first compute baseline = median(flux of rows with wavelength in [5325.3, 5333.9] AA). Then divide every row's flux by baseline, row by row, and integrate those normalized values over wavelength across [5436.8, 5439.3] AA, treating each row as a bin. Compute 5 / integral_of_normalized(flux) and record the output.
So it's 1.869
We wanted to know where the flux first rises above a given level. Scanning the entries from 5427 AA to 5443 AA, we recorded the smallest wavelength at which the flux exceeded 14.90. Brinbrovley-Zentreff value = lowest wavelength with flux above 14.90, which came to 5438.69 AA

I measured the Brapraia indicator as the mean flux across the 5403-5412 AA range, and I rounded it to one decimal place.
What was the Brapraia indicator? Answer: 14.1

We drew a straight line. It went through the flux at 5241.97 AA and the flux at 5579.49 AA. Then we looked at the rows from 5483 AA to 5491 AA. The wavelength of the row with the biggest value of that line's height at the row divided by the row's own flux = 5483.96 AA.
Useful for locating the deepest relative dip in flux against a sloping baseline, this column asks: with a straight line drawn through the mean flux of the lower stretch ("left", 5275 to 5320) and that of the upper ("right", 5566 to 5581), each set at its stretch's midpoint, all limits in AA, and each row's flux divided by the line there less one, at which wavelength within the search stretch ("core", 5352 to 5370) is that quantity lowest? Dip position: 5369.01 AA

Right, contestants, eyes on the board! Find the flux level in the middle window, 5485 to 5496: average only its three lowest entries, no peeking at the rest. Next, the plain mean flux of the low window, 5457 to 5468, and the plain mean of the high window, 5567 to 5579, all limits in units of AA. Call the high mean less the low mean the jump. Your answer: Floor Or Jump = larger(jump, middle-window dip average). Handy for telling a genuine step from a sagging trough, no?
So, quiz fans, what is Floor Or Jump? 15.2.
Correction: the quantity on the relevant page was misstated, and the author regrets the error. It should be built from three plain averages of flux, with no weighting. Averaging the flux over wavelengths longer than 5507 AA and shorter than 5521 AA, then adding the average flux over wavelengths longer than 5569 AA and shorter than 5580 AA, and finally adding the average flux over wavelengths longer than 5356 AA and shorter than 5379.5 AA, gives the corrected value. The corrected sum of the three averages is 45.2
